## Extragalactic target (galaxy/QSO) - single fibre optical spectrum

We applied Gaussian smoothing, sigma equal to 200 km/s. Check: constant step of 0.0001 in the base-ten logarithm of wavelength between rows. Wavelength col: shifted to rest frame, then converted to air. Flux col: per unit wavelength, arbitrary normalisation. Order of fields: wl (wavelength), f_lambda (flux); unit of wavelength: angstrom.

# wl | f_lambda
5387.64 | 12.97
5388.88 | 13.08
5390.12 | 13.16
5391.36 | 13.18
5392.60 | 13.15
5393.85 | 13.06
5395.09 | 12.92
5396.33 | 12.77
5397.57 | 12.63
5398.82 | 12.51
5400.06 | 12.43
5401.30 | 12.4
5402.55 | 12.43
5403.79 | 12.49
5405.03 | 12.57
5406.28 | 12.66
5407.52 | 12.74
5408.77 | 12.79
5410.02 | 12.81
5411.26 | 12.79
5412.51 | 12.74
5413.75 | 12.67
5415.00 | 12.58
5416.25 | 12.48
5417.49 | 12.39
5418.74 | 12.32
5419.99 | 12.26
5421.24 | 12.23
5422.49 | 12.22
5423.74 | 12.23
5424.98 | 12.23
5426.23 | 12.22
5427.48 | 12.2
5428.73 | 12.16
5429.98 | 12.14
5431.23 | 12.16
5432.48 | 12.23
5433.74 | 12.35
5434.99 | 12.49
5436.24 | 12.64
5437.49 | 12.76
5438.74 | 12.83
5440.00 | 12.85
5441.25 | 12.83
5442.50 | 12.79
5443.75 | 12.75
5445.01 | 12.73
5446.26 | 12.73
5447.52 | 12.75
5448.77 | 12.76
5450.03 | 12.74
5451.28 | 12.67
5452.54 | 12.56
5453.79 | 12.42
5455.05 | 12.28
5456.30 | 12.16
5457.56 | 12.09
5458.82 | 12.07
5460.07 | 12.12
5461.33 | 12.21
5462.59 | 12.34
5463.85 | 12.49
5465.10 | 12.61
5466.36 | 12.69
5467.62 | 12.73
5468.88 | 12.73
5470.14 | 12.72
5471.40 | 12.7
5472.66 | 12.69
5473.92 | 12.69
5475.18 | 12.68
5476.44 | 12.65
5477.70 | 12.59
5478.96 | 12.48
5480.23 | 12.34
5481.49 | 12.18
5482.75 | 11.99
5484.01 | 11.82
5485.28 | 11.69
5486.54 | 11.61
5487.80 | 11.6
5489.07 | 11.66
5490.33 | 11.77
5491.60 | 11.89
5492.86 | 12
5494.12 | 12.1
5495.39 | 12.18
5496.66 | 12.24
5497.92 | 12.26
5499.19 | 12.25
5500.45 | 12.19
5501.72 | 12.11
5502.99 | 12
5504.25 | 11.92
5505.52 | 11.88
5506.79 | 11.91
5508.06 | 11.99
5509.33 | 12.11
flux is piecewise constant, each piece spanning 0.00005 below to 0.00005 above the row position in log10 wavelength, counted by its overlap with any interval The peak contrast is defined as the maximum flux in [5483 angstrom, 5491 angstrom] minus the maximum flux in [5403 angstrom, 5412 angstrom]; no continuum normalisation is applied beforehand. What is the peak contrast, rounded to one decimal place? -1.0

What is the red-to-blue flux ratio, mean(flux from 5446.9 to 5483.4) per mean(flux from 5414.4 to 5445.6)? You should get 1.004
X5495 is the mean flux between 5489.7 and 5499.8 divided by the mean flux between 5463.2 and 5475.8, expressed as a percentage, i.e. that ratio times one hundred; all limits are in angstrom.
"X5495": 95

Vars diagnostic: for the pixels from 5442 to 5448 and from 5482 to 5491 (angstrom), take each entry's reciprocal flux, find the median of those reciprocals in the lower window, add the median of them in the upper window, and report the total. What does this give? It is 0.164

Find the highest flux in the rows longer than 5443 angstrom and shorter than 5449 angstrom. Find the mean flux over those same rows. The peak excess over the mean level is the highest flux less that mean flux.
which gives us 0.02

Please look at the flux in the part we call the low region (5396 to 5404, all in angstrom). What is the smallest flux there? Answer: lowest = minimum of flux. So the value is 12.4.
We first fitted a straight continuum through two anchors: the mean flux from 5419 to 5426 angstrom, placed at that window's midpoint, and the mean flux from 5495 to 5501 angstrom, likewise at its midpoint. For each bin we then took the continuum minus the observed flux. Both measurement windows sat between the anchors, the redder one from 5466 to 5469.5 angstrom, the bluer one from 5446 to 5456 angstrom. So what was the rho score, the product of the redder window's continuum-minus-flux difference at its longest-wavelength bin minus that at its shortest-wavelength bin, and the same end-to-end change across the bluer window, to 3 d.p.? -0.018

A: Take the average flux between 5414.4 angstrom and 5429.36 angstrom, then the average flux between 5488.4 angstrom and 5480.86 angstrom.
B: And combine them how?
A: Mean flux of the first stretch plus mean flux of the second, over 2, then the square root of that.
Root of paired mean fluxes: 3.47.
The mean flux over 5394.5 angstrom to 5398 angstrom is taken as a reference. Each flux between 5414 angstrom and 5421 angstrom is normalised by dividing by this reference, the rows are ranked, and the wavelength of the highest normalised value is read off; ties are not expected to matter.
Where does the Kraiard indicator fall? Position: 5415.00 angstrom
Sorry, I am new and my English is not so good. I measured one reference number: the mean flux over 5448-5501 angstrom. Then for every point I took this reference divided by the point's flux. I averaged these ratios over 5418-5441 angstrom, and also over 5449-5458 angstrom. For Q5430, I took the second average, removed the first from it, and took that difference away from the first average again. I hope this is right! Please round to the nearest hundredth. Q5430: 1.00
